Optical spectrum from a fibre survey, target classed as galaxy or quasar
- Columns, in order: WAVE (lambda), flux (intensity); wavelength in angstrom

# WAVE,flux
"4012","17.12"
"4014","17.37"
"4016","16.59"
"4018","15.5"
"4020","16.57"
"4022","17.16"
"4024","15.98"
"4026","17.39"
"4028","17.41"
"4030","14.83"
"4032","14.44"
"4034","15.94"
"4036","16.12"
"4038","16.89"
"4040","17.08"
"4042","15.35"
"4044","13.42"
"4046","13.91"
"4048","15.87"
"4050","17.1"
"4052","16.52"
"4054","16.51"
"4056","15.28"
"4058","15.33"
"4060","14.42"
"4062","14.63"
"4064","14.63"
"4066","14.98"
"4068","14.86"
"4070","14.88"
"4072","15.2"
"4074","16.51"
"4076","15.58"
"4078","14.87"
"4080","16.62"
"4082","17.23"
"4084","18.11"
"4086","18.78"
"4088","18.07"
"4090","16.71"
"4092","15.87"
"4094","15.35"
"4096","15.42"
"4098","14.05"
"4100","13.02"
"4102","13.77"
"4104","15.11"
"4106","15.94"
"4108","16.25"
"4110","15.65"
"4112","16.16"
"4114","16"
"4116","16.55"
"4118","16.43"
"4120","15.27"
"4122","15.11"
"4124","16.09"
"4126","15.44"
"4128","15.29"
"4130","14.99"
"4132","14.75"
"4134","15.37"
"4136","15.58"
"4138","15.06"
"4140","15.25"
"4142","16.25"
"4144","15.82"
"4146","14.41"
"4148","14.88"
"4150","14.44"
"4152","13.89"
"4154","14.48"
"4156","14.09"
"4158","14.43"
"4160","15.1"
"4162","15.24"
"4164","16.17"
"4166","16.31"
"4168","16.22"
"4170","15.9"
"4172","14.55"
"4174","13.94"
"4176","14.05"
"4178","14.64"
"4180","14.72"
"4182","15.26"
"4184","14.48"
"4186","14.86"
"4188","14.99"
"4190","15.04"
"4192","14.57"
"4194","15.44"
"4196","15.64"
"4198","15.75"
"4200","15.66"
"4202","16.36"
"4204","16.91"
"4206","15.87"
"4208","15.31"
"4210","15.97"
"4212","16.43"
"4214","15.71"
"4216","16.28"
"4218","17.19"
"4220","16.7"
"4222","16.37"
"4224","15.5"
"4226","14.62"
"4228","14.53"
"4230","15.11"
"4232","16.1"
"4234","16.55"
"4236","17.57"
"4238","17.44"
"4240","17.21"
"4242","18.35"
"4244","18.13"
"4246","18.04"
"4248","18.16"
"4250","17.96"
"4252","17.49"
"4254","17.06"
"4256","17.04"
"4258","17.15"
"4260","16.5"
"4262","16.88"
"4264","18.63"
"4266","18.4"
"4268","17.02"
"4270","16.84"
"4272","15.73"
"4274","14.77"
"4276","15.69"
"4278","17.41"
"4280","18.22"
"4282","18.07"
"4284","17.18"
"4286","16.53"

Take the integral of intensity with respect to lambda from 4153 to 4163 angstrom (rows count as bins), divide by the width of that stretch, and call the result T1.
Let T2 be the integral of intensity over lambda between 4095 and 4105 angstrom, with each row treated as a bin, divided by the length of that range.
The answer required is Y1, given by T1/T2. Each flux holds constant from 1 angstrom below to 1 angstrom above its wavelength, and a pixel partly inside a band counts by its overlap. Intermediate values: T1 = 14.7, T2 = 14.3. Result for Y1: 1.03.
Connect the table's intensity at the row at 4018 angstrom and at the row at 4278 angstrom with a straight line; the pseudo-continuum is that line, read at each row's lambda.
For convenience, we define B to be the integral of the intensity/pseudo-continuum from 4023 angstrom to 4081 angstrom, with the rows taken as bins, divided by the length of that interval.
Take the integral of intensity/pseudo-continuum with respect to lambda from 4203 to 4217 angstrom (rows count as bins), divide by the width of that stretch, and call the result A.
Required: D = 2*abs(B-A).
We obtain 0.082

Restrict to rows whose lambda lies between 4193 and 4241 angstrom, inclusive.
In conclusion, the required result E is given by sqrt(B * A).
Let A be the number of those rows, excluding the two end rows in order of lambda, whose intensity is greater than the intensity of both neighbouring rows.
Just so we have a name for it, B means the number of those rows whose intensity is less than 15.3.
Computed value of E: 4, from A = 5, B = 3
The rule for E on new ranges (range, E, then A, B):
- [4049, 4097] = 6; 4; 9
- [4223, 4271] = 4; 5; 3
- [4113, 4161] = 9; 6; 15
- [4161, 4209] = 8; 5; 12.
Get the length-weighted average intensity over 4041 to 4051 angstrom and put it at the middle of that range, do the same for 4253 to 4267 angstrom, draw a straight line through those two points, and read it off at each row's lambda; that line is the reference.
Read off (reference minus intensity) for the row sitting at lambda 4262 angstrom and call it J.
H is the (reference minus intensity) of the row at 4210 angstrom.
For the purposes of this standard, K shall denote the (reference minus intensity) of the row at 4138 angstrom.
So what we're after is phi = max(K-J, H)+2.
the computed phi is 2.9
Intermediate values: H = 0.9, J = 0.52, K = 1.0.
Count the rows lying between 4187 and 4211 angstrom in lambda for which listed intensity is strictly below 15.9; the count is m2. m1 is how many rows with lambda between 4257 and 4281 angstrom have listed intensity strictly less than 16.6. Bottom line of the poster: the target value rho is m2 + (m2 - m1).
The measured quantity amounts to 14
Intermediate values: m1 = 4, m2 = 9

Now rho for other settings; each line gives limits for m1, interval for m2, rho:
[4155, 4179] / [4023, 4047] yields -2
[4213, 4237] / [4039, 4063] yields 7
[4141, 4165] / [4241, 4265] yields -12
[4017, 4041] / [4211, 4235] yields 3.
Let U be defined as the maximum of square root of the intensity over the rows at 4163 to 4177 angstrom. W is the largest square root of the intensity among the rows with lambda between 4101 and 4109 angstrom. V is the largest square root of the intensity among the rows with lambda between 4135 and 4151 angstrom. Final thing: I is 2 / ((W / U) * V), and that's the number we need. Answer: 0.497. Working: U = 4.04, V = 4.03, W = 4.03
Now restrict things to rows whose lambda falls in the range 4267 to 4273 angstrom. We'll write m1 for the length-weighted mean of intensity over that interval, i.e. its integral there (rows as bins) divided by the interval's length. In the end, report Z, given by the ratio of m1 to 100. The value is 0.165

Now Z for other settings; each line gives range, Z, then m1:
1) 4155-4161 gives 0.145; 14.5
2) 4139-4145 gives 0.158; 15.8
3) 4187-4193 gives 0.149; 14.9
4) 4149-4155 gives 0.143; 14.3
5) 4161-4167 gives 0.159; 15.9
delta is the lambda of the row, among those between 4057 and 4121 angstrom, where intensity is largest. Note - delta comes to 4086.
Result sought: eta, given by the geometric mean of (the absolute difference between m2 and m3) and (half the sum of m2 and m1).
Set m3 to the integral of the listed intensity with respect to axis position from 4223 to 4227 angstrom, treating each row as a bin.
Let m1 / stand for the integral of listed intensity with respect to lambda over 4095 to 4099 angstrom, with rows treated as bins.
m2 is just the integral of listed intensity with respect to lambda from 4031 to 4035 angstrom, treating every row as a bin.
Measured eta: 6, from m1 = 58.9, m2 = 61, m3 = 60.2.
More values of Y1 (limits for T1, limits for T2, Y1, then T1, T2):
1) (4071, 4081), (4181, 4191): 1.06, 15.8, 14.9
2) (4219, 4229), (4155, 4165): 1.04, 15.5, 15.0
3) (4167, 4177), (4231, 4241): 0.88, 14.9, 17.0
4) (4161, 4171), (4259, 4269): 0.91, 16.0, 17.5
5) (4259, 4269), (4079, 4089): 0.98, 17.5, 17.8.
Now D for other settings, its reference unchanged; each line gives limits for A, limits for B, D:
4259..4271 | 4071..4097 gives 0.055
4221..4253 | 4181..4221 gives 0.100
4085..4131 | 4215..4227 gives 0.048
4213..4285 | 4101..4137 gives 0.049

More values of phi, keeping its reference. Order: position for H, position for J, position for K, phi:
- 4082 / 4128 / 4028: 0.3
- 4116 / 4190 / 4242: 1.3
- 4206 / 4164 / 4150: 3.6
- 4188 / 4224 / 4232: 3.6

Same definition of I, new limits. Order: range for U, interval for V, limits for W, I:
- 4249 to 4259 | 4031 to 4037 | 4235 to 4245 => 0.493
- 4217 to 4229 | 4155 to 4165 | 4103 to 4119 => 0.507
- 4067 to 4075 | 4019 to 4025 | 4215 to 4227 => 0.473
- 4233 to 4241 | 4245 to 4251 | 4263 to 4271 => 0.456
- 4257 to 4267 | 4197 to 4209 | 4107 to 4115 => 0.521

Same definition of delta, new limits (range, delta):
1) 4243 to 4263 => 4248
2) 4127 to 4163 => 4142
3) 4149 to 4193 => 4166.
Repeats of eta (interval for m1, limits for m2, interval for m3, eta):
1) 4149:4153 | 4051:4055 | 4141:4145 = 11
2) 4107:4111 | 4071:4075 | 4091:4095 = 8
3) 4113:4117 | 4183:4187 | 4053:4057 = 17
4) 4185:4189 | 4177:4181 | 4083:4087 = 30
